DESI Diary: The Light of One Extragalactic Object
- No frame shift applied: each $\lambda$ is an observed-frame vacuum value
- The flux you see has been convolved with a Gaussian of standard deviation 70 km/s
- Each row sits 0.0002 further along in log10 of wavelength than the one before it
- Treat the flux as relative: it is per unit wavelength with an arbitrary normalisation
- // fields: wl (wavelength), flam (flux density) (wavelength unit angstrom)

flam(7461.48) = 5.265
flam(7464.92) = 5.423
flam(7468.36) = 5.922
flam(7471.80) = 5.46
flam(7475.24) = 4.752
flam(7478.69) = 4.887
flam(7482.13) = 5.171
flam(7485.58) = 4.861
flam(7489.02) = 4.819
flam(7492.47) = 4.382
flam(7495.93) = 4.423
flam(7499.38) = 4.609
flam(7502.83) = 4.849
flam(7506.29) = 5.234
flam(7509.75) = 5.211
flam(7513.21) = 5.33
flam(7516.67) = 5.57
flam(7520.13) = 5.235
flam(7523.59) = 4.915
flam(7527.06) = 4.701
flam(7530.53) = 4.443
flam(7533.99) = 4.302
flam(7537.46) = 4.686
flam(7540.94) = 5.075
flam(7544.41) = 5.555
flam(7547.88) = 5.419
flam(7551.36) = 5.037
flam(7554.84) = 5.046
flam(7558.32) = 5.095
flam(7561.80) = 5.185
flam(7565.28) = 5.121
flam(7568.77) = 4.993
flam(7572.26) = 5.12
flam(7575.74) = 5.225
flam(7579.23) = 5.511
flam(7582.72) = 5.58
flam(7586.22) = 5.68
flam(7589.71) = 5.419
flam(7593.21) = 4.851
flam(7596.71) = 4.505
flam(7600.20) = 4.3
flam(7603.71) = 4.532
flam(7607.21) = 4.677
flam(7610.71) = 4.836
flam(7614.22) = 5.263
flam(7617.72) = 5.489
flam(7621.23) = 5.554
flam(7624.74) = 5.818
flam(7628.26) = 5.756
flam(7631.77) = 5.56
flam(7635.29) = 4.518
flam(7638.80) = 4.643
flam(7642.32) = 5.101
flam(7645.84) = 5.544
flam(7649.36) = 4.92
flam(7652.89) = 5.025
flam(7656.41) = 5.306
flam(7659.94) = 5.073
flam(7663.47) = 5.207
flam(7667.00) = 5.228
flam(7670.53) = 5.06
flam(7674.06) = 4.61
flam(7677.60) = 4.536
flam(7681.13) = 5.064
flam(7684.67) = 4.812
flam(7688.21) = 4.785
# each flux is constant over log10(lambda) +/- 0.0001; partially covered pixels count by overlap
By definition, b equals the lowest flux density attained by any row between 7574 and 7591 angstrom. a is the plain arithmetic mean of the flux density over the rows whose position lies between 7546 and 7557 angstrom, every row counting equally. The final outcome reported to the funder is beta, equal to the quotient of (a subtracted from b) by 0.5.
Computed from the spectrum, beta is 0.1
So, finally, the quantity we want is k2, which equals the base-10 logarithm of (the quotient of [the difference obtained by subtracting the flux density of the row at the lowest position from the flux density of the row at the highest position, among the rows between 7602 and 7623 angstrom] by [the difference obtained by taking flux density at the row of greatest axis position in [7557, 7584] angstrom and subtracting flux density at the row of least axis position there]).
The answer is 0.3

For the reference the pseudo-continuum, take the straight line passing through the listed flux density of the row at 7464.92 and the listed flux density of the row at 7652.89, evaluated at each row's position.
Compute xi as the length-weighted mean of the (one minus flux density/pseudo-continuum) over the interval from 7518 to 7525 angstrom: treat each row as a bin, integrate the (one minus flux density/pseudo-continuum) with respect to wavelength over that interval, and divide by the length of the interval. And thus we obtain 0.036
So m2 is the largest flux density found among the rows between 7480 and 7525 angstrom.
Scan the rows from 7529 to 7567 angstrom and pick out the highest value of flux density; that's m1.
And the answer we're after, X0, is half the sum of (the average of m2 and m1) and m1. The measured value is 5.56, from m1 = 5.555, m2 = 5.57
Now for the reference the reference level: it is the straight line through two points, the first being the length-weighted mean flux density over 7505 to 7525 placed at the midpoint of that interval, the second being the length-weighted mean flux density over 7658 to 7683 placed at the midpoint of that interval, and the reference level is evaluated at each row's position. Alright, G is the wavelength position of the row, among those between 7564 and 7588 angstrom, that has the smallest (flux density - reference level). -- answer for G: 7568.77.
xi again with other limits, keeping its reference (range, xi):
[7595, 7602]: 0.143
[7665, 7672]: -0.032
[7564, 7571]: 0.029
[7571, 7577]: 0.004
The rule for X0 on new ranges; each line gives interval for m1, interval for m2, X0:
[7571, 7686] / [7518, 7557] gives 5.75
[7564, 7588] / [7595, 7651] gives 5.71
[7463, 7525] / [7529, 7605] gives 5.86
